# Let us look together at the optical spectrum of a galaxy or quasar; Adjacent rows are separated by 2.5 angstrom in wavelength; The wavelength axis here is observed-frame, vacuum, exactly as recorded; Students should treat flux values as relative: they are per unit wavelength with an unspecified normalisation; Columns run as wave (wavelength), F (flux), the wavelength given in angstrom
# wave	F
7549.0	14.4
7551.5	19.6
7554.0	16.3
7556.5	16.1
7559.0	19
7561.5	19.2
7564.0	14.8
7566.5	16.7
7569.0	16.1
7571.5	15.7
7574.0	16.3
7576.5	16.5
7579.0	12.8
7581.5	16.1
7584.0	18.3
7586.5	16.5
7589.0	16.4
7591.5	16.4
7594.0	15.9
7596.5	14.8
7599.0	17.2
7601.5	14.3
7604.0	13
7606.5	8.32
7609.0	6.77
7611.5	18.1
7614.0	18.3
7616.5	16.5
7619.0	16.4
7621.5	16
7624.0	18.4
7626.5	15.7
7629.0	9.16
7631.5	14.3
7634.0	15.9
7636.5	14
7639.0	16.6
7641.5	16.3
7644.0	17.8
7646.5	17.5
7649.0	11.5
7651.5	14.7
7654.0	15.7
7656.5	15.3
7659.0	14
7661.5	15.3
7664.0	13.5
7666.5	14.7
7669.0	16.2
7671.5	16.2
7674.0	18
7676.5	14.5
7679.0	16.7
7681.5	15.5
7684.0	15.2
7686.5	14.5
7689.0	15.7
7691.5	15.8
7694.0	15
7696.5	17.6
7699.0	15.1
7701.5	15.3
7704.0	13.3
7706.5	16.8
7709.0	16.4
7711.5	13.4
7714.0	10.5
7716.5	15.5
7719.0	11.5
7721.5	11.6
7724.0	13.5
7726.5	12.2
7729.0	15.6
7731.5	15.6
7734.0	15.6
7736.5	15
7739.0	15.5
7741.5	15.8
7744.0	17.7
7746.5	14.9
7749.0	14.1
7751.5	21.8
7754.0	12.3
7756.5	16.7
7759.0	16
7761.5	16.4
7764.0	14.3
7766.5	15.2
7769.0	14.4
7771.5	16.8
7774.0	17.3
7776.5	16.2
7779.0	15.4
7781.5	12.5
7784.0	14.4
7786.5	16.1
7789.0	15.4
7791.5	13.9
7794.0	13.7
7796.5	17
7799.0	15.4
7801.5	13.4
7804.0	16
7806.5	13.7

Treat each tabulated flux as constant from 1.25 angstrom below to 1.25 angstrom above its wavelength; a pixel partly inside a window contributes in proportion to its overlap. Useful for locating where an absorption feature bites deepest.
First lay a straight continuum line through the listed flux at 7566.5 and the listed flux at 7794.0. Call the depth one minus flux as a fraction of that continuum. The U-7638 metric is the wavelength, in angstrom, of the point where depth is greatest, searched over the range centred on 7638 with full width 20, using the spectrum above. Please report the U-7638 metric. 7629.0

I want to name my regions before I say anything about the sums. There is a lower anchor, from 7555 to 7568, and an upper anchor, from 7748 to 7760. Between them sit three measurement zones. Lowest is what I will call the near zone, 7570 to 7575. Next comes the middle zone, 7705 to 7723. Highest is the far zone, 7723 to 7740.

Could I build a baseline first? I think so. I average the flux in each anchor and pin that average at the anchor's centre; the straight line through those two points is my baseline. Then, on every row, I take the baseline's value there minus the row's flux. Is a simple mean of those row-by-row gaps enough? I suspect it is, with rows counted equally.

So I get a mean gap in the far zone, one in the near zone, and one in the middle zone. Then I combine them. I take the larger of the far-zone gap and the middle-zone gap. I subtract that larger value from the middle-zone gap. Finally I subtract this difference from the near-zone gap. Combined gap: 1.1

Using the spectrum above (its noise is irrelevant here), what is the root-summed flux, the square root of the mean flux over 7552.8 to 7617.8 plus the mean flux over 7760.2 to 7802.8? 5.55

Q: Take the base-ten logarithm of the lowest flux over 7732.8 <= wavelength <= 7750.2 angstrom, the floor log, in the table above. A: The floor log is 1.15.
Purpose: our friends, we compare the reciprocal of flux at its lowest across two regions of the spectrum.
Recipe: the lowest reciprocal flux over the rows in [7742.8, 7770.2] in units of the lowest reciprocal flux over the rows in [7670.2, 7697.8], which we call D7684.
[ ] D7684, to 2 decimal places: 0.83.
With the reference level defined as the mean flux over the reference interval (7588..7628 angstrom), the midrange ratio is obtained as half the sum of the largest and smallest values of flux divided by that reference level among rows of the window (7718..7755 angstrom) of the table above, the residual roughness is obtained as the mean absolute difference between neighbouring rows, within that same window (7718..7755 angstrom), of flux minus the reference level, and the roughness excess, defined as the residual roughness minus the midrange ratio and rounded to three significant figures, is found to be 1.10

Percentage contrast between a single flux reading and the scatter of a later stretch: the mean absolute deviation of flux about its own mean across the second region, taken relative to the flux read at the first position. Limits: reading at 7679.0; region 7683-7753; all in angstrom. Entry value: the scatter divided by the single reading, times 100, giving 9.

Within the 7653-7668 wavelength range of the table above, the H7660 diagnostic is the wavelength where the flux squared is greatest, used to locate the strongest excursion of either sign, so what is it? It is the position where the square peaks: 7654.0 angstrom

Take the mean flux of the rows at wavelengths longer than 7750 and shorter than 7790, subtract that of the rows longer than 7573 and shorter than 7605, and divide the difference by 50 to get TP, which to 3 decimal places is -0.001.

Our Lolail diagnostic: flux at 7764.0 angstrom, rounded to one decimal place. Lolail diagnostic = 14.3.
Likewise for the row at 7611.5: 18.1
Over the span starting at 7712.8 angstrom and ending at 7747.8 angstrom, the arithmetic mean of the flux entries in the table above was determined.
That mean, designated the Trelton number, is 14.3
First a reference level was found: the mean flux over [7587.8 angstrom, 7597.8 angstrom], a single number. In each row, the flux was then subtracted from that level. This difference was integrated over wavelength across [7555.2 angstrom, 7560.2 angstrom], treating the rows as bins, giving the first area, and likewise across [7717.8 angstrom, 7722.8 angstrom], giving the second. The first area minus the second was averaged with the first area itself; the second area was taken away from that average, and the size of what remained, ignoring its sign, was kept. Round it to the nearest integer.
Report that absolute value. 41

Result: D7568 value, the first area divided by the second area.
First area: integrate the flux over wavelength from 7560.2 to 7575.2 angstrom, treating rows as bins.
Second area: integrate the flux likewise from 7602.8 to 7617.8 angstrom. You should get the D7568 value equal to 1.22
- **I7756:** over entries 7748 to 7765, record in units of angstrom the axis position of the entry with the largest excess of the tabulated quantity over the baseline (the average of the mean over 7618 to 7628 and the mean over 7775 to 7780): 7751.5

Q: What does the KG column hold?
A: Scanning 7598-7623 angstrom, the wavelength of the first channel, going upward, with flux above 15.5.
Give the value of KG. 7599.0 angstrom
